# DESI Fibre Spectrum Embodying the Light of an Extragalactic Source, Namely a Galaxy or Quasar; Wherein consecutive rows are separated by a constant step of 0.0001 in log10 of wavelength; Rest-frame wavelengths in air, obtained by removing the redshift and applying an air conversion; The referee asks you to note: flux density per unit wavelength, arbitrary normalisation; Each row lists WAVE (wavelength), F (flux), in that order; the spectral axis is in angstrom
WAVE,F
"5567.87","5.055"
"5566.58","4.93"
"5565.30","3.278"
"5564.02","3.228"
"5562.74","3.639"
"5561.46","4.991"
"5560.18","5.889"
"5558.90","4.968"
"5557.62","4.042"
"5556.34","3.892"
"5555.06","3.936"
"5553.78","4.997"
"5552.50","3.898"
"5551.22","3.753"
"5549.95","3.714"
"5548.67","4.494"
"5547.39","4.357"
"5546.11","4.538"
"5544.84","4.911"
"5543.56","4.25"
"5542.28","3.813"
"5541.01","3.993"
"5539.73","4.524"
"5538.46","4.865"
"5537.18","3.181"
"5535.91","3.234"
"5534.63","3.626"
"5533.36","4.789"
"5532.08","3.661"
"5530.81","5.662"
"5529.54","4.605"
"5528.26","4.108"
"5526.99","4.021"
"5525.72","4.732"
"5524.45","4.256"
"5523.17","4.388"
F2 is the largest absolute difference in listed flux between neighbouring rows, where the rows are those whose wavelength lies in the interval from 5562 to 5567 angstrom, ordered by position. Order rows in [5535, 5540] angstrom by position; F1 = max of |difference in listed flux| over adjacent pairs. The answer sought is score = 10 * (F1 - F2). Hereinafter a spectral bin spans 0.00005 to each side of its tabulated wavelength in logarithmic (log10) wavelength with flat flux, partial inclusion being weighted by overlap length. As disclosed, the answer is 0.3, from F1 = 1.68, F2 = 1.65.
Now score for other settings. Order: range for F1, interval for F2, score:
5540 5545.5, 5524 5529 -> -0.5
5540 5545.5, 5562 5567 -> -9.9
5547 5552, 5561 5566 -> -5.7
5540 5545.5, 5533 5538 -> -5.0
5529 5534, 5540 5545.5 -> 13.4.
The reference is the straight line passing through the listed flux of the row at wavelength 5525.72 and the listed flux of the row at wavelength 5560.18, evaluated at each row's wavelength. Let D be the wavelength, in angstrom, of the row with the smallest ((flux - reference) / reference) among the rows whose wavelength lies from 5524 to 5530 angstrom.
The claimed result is 5526.99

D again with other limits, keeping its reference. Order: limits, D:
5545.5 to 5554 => 5549.95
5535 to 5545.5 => 5537.18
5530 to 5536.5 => 5535.91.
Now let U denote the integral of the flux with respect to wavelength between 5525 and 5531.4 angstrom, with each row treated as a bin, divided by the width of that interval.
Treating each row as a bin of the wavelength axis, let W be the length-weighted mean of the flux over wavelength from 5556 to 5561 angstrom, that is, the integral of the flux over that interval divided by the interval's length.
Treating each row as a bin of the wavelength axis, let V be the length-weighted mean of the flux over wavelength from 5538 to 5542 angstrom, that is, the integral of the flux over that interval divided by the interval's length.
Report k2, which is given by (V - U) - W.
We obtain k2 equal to -4.98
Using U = 4.62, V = 4.39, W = 4.76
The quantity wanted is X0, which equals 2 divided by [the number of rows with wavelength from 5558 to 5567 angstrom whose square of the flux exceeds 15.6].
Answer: 0.50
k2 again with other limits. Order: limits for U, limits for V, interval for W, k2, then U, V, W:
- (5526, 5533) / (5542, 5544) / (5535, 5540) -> -4.29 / 4.44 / 4.04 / 3.89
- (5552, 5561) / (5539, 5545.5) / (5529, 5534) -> -4.91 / 4.54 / 4.31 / 4.68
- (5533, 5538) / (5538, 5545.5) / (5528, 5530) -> -3.67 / 3.69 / 4.39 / 4.37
